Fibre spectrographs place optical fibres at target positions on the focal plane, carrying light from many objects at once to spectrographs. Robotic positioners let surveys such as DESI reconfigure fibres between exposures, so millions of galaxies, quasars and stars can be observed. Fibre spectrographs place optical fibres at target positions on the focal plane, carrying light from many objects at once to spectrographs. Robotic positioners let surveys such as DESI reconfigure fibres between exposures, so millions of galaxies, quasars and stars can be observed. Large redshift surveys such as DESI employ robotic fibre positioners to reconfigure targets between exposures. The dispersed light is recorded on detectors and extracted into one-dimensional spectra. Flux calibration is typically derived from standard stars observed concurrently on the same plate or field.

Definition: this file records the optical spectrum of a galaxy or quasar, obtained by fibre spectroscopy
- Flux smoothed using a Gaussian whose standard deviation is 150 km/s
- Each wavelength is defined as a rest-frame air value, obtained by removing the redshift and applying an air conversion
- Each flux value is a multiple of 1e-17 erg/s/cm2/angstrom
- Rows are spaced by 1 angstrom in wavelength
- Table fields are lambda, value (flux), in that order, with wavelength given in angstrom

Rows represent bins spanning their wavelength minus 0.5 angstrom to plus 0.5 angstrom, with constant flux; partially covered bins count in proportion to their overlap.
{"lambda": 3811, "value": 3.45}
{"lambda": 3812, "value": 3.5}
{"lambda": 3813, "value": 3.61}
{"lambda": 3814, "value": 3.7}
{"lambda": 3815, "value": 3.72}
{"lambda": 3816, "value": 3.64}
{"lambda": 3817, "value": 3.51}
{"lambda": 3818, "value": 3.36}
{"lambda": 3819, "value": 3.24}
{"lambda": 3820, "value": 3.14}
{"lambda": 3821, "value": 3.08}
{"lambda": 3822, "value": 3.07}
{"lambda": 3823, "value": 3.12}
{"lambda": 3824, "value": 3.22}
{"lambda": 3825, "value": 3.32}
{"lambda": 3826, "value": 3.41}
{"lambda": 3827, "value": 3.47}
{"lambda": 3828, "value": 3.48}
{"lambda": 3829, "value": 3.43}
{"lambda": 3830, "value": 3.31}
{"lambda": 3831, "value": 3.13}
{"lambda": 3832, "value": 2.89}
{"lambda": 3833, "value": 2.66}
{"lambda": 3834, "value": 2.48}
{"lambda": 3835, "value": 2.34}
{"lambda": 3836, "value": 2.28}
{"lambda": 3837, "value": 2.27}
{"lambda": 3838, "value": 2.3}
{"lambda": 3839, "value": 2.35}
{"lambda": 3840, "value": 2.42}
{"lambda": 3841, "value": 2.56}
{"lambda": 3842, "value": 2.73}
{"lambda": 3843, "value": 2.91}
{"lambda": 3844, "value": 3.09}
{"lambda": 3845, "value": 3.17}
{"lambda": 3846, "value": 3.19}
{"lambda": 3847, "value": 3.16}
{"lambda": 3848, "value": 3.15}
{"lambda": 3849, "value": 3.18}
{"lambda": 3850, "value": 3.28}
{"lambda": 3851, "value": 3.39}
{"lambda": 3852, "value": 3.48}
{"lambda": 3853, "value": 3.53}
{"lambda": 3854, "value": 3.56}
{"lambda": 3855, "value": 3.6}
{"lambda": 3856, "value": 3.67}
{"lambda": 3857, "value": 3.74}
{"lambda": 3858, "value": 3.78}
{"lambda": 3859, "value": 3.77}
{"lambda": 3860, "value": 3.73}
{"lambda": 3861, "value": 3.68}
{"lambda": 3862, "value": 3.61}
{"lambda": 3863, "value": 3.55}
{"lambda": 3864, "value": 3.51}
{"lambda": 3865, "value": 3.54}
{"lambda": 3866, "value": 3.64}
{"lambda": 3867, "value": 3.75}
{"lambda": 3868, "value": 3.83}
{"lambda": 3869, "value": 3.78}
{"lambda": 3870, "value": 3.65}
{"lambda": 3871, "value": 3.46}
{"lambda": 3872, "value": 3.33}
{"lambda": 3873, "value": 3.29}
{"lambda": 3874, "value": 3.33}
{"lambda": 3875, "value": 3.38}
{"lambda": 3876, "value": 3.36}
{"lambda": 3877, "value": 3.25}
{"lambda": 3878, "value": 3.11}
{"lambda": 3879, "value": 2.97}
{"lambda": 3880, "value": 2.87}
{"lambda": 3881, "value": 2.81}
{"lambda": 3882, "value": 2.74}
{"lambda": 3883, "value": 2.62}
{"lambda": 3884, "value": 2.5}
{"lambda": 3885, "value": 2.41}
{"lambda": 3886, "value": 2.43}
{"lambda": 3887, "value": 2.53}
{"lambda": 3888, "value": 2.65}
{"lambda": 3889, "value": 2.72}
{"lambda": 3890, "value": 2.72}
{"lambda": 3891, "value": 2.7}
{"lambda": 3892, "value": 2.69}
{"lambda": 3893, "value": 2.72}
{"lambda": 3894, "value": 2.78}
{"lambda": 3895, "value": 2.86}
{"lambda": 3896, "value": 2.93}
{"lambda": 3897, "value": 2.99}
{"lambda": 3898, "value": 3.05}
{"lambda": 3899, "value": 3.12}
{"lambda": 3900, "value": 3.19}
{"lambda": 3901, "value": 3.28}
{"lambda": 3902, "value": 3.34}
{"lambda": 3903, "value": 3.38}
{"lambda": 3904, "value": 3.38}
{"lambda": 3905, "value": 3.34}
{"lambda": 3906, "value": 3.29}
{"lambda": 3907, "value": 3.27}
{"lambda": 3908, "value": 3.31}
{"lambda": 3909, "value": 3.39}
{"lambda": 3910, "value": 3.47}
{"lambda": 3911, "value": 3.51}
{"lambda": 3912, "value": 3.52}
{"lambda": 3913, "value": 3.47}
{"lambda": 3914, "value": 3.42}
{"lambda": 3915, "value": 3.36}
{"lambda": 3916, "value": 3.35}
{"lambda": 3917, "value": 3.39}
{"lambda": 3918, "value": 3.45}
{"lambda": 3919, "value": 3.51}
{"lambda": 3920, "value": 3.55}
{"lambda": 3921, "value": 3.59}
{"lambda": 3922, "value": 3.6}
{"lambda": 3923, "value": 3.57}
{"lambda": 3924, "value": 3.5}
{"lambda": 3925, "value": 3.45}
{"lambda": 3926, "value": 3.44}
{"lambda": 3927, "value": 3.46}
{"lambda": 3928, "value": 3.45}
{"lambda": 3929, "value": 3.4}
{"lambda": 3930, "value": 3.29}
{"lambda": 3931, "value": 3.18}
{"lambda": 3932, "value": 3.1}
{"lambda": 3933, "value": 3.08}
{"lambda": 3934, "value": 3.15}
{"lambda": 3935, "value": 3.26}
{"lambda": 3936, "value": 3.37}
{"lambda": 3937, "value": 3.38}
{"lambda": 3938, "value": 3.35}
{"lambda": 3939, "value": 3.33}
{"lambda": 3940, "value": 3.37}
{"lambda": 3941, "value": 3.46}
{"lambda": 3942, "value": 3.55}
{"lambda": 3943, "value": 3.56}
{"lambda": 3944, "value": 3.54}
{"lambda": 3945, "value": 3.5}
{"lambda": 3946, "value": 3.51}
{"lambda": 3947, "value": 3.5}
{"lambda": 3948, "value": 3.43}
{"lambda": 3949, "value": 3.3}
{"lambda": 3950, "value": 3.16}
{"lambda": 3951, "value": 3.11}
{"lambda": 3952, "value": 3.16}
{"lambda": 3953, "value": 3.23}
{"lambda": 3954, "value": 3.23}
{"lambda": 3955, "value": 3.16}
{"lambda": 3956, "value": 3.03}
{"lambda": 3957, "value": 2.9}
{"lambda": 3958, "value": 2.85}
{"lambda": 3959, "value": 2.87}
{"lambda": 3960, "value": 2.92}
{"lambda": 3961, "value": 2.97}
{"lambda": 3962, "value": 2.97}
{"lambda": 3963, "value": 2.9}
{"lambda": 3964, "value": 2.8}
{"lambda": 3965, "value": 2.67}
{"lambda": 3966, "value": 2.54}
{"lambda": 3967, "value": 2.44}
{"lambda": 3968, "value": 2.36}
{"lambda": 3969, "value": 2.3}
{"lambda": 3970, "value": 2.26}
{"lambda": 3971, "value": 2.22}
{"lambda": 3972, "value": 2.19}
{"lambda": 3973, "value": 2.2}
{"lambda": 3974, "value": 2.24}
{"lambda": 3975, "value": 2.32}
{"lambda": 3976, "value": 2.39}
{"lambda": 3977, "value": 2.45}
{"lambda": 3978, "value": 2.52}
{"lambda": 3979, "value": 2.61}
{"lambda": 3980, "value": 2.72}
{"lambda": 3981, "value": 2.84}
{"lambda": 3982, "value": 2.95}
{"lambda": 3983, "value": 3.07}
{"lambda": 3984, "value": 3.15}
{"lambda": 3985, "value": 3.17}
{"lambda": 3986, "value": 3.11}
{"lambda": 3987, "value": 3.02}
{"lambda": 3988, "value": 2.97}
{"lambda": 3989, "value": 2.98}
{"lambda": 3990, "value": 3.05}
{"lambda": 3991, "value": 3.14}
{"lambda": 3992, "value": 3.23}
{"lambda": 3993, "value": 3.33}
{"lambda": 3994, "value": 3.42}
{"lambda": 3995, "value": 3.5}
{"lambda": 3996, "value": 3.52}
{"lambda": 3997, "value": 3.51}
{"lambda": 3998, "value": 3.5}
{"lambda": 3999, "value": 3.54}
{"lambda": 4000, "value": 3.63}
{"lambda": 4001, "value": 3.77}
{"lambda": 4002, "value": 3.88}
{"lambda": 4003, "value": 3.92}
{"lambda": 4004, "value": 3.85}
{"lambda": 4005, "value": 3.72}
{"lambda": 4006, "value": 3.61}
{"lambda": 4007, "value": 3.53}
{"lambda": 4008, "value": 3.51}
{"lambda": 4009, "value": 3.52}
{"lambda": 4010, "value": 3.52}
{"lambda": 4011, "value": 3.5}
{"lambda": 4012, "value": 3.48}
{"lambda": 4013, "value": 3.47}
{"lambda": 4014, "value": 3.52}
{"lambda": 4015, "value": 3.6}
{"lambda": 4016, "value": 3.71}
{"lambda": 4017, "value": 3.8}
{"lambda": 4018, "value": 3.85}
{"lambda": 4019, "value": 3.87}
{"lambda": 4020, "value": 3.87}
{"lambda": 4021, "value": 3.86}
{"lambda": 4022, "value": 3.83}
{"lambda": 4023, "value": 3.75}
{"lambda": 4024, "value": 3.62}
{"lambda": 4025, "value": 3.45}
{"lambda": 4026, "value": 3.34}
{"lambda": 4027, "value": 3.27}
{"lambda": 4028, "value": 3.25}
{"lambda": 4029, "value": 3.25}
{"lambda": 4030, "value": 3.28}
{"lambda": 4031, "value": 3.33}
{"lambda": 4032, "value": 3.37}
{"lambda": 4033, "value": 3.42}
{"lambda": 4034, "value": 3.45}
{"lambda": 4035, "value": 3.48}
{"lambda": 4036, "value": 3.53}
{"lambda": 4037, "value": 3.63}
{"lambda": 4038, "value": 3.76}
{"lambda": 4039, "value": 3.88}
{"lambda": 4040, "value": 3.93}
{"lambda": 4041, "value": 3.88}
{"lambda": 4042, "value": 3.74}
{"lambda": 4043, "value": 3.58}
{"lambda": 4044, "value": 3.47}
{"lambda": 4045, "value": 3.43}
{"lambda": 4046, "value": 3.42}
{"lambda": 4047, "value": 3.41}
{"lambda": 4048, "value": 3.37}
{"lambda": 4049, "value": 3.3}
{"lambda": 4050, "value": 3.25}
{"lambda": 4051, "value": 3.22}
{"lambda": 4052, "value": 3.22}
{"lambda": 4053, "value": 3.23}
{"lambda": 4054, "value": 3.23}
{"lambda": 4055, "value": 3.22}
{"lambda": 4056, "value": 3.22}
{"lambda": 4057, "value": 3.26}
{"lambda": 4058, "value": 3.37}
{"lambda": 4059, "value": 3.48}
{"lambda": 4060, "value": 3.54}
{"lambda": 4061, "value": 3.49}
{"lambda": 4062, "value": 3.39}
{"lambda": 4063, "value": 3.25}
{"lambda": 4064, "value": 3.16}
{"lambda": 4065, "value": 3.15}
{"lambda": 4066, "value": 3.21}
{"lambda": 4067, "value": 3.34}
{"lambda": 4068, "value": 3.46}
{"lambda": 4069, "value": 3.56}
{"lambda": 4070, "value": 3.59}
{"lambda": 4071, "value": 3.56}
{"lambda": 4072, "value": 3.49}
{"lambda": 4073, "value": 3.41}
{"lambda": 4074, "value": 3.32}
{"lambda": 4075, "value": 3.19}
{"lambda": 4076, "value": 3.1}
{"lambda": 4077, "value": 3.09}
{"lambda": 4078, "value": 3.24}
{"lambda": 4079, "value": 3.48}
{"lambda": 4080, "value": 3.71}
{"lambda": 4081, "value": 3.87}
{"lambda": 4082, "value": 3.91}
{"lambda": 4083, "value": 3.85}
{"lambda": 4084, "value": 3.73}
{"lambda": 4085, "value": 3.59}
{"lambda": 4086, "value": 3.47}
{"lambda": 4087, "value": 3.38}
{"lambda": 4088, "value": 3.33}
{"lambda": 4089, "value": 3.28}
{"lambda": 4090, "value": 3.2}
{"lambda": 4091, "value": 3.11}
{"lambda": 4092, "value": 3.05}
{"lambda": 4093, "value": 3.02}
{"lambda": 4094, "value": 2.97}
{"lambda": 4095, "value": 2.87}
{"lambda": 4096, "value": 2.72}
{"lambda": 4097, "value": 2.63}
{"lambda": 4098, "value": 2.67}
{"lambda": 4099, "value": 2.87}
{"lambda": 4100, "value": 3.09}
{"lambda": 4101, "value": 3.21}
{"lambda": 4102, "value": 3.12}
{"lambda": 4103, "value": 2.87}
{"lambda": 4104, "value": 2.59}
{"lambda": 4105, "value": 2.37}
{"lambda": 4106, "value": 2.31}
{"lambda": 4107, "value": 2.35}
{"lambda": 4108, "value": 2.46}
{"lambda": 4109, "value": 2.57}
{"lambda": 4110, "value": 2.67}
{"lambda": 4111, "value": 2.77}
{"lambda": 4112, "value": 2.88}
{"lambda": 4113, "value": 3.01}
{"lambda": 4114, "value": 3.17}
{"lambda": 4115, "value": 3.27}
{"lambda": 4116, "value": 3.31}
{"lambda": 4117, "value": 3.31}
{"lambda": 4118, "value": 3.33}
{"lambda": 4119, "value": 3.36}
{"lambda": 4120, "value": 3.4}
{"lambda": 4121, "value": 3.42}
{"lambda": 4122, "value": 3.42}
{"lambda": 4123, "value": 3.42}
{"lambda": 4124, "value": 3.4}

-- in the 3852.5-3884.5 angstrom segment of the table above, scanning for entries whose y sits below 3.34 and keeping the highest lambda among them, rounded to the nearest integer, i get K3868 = 3884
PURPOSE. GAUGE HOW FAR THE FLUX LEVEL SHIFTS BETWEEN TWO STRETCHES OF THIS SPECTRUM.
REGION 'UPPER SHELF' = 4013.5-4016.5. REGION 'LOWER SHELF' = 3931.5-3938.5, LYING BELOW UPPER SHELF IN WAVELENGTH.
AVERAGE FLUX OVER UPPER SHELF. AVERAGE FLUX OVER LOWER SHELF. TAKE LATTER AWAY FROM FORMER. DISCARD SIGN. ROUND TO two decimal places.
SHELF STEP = 0.37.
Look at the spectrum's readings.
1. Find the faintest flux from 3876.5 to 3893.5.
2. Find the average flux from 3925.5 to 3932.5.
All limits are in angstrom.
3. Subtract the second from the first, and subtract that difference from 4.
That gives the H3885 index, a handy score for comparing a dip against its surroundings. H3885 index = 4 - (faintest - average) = 4.92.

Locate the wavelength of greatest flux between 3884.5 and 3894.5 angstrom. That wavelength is 3894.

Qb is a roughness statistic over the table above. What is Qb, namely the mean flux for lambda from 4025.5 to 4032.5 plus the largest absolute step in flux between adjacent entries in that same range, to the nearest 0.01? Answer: 3.37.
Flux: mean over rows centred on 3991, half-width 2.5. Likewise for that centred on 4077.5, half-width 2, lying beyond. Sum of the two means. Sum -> 6.4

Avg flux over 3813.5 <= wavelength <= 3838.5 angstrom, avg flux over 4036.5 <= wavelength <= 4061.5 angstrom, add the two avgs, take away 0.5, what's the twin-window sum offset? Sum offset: 6.06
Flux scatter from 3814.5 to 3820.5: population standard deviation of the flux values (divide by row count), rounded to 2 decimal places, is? 0.21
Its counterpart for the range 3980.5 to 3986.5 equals 0.12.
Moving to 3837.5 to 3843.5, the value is 0.22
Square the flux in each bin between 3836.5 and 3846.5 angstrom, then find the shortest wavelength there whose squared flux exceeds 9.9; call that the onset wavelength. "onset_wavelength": 3845 angstrom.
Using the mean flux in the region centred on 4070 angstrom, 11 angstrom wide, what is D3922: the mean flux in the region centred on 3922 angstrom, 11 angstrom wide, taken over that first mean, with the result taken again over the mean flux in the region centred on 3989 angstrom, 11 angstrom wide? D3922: 0.329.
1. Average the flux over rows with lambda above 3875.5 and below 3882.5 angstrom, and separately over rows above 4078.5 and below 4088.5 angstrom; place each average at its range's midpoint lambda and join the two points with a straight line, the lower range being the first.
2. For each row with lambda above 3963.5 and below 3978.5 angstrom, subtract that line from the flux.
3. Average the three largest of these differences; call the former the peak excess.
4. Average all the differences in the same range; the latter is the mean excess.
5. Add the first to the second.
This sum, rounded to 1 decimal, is -1.5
